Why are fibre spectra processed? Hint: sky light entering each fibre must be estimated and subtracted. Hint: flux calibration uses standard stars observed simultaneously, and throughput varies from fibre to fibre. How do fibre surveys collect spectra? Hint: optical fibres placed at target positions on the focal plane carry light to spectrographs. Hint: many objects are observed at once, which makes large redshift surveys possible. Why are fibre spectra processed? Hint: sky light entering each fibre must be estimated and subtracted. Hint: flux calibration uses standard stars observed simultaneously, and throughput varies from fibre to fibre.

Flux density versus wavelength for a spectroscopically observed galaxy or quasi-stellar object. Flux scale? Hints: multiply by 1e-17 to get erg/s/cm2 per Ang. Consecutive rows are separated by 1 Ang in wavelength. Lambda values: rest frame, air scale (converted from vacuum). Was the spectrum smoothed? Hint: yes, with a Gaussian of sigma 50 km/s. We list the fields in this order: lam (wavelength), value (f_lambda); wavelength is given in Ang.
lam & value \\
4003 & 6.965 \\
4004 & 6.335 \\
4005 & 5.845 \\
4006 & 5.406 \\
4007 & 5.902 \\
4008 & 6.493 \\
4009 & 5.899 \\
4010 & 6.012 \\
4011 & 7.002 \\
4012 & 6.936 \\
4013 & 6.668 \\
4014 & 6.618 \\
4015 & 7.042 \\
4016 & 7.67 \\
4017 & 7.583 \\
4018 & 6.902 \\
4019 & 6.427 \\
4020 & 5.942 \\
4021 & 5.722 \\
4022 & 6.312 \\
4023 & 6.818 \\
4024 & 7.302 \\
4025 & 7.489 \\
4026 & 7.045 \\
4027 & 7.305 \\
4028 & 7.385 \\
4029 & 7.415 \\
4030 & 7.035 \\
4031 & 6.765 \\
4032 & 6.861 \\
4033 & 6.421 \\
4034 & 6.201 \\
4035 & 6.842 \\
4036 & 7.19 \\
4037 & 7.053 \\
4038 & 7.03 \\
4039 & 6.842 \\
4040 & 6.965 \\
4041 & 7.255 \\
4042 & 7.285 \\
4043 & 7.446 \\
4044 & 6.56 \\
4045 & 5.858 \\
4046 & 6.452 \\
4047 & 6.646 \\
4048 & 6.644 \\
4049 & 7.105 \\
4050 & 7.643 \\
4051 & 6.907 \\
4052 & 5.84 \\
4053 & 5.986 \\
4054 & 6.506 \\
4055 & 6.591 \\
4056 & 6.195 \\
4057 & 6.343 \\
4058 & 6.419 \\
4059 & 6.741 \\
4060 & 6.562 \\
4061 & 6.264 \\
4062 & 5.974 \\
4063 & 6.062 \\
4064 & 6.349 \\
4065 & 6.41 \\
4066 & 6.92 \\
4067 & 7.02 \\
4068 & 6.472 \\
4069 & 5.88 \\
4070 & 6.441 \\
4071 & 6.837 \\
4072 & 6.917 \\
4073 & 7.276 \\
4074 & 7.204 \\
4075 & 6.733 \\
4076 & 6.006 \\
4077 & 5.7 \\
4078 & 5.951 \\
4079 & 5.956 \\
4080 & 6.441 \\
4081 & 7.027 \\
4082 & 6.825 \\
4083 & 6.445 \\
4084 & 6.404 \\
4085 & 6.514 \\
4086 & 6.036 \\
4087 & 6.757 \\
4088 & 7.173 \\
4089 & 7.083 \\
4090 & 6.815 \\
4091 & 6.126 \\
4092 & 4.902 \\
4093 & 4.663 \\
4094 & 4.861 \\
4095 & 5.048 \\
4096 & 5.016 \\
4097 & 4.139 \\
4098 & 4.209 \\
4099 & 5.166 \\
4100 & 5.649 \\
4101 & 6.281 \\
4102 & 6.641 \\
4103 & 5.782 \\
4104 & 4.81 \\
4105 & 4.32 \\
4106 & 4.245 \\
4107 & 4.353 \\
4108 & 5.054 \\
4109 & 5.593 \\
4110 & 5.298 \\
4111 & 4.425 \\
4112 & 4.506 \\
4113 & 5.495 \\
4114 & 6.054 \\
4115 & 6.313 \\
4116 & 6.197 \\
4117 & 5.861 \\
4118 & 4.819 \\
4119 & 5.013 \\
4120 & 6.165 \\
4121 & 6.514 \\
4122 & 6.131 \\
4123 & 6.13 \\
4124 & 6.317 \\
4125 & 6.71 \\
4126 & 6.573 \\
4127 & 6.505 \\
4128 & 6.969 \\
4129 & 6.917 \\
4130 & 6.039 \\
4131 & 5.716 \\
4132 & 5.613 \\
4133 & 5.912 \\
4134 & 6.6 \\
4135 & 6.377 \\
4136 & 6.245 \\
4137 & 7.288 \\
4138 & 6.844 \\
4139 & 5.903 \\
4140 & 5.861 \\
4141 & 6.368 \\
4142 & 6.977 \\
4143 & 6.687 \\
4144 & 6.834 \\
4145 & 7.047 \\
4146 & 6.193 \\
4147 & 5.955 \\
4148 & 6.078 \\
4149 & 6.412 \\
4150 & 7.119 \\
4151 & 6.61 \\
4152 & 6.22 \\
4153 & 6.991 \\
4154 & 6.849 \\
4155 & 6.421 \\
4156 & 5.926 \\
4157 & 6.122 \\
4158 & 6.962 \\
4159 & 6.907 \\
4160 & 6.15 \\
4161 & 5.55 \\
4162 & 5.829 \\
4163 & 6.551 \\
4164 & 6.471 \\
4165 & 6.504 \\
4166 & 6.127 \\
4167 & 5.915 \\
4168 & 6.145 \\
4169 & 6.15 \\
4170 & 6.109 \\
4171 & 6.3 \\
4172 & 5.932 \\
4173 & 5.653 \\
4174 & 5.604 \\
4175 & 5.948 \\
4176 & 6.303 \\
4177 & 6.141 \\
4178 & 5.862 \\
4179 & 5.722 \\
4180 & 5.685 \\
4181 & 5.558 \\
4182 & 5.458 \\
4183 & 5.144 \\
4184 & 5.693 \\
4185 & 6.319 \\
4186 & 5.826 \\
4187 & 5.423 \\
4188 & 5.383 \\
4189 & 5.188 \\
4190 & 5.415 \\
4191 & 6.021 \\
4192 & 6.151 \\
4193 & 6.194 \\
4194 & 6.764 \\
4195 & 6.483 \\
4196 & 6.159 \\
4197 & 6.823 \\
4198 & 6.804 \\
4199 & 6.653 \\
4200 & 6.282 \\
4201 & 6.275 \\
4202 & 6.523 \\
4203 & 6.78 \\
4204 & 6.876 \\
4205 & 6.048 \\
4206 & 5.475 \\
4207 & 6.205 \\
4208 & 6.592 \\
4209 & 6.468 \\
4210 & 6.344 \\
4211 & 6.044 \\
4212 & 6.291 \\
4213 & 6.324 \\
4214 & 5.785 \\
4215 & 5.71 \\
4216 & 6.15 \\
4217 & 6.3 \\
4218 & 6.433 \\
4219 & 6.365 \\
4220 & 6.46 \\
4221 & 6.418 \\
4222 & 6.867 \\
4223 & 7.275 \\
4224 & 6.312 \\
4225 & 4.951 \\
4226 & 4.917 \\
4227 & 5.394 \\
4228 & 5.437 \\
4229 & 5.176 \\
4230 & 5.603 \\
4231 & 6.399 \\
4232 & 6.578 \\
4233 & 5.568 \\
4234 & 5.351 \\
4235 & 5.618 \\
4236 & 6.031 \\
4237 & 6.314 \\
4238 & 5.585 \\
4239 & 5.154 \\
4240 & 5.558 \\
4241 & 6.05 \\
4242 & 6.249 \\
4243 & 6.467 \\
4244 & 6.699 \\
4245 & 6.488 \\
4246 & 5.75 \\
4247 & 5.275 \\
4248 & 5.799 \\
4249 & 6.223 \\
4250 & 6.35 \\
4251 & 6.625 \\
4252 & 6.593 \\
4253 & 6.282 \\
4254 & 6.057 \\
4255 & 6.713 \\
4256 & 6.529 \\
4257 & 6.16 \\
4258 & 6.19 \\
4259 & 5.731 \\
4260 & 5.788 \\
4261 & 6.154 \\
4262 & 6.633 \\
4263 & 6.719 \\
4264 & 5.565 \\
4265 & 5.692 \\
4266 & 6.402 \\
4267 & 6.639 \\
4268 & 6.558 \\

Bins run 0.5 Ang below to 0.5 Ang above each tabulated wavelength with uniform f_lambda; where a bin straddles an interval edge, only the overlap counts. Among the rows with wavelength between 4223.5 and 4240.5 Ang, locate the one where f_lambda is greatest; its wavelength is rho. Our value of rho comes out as 4232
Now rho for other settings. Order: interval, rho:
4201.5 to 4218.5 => 4204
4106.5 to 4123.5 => 4121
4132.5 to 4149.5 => 4137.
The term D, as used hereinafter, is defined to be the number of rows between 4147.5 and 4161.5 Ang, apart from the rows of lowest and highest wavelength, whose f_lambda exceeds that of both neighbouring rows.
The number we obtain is 3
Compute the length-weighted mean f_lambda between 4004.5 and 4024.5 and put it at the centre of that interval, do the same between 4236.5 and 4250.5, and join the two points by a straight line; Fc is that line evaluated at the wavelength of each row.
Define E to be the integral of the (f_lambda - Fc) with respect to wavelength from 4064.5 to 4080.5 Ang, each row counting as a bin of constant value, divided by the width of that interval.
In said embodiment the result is 0.12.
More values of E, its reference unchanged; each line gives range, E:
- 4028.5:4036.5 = 0.36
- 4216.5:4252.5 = 0.00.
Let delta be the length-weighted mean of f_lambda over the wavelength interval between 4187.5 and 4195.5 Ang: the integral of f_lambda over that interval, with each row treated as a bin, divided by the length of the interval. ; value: 5.9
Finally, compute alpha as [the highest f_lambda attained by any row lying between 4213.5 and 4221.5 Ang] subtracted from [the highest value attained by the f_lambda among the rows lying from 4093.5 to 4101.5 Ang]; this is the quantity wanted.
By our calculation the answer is -0.2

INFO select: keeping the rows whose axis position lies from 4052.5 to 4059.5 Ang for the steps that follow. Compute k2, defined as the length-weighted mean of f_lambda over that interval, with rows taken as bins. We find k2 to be 6.4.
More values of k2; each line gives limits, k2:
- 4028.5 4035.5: 6.8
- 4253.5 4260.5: 6.2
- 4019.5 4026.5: 6.7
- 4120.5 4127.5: 6.4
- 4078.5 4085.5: 6.5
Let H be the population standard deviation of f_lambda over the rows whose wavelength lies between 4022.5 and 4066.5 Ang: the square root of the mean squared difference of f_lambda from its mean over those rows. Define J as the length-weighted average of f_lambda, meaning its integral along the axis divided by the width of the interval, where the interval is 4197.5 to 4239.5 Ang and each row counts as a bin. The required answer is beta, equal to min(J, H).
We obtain 0.47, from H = 0.47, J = 6.1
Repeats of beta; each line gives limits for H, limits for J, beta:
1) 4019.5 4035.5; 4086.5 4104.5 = 0.53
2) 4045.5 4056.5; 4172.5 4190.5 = 0.49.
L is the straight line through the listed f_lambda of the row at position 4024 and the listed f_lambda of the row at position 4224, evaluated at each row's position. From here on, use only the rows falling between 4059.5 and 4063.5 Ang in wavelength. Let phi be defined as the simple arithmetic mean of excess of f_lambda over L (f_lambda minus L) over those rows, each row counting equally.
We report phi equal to -0.9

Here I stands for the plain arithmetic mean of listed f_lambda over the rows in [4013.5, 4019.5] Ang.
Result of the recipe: 7.0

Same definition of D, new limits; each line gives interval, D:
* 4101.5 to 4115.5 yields 1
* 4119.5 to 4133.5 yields 3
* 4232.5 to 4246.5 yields 2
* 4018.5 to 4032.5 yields 2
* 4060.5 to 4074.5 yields 2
